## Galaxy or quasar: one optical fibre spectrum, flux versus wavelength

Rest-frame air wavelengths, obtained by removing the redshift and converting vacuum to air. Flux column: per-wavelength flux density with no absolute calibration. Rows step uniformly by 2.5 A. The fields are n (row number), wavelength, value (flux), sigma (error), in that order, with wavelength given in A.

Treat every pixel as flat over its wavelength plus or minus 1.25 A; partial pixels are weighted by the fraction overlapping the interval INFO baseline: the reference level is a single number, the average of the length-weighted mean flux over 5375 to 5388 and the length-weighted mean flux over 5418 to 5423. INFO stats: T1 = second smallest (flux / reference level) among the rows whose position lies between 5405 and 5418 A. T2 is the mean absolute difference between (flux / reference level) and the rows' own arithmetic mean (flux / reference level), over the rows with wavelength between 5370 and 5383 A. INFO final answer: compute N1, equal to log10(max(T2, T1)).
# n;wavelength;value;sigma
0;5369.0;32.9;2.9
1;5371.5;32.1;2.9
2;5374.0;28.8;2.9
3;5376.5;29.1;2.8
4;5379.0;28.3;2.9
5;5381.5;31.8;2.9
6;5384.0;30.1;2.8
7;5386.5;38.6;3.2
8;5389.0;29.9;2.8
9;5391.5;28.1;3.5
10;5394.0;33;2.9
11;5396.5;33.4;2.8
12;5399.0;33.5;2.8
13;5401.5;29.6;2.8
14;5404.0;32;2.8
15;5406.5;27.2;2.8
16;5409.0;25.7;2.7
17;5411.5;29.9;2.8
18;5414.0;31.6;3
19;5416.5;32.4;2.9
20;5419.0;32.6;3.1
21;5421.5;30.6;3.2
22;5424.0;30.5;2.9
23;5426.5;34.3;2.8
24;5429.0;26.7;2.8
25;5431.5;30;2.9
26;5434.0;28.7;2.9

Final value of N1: -0.064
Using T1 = 0.86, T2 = 0.049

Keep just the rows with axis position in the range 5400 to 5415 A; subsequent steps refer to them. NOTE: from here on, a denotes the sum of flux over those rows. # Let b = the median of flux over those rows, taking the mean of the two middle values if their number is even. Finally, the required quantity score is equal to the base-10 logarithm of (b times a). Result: 3.72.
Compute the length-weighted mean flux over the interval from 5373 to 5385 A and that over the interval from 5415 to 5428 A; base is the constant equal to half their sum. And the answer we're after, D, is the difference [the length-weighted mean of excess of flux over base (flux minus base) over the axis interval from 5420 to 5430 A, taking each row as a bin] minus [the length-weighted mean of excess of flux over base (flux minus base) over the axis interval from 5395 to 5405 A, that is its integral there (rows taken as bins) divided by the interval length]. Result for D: -1.5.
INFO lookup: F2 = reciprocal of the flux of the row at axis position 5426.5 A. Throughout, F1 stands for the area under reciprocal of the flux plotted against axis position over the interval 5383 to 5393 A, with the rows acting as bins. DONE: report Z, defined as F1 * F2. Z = 0.0093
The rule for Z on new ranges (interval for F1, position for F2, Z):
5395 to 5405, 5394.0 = 0.0094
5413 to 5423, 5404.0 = 0.0098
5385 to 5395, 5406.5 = 0.0115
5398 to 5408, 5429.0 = 0.0124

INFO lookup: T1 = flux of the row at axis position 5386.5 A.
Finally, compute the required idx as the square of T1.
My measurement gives 1490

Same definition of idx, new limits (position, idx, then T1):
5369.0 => 1082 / 32.9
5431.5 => 900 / 30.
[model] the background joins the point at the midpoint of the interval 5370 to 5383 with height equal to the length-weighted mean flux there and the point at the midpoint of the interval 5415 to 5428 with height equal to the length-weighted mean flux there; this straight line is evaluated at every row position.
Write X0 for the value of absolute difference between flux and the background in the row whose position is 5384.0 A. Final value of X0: 0.3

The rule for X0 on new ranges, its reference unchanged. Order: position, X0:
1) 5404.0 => 0.8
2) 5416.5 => 0.6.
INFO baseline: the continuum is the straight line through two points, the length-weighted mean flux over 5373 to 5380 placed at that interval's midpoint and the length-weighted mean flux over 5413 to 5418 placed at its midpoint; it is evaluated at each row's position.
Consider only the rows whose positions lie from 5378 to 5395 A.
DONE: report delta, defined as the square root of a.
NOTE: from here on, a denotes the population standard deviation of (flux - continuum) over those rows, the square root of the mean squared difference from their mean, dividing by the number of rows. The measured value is 1.82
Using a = 3.3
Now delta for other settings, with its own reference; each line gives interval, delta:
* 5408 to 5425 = 1.40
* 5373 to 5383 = 1.10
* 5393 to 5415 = 1.72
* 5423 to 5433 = 1.67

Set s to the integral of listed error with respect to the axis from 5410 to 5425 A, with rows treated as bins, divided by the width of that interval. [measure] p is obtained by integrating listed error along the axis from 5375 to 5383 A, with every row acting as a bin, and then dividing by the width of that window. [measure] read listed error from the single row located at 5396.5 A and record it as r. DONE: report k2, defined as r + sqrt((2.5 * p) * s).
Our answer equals 7.42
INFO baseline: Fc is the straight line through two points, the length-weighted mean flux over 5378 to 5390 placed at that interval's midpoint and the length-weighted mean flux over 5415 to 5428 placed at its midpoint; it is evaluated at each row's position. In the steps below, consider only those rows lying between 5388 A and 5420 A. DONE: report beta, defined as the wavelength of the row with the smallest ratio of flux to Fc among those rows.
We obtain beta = 5409.0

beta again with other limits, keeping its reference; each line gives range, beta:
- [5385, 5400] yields 5391.5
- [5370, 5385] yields 5379.0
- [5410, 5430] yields 5429.0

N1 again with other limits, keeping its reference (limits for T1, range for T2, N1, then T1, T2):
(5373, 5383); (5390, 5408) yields -0.039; 0.91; 0.073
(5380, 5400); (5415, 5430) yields -0.023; 0.95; 0.061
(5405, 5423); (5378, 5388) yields -0.064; 0.86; 0.102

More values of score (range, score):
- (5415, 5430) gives 3.77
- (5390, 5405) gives 3.79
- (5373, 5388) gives 3.74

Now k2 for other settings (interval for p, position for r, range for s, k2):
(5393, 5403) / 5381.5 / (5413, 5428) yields 7.49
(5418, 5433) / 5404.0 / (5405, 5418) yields 7.38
